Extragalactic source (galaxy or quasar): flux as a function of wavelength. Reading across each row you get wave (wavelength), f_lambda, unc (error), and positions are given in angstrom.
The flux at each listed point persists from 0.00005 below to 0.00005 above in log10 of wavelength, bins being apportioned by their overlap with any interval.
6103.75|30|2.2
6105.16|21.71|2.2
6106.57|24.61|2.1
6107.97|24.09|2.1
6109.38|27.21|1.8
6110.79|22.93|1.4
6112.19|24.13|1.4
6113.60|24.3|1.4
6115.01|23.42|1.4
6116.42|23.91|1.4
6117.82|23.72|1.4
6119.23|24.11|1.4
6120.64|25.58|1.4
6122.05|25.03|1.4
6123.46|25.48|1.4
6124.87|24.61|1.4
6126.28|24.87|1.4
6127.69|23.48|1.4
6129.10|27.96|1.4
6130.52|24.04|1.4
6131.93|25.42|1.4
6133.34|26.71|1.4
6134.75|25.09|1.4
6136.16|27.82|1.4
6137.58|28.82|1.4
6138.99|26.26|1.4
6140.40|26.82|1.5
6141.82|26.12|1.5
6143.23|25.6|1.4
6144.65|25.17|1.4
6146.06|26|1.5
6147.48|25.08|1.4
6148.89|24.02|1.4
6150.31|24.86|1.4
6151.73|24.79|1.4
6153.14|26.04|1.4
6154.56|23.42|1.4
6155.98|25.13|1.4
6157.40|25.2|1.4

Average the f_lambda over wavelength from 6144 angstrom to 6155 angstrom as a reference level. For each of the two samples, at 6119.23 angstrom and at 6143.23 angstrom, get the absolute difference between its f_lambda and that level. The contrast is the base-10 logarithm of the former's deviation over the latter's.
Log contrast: 0.1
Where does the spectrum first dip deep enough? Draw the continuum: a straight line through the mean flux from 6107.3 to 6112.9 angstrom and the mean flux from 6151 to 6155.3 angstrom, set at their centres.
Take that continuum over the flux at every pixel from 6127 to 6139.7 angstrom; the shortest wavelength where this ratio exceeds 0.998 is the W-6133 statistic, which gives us 6127.69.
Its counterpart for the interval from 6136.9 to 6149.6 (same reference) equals 6148.89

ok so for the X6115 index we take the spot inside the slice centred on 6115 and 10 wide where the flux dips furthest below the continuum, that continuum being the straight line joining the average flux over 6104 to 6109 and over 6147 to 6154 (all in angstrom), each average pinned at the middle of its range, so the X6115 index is 6110.79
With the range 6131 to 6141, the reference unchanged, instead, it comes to 6134.75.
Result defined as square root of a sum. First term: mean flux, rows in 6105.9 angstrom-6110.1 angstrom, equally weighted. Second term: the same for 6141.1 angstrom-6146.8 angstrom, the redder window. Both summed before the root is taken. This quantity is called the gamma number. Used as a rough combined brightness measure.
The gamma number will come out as 7.14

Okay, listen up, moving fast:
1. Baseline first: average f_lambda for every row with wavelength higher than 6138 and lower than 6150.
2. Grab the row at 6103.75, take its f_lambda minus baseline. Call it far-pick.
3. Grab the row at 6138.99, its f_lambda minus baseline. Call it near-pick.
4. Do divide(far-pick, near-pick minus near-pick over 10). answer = 8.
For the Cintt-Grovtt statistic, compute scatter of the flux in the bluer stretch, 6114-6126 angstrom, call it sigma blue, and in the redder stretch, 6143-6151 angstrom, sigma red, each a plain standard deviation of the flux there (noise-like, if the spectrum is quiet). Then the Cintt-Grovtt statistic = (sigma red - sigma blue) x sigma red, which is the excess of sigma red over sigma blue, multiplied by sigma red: -0.1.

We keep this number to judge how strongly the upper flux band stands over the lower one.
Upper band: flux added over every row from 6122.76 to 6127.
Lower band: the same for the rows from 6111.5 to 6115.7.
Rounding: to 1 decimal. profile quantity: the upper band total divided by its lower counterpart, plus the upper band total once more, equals 76.0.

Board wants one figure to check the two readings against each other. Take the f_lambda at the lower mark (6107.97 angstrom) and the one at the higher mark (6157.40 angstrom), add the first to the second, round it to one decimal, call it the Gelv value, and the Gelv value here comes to 49.3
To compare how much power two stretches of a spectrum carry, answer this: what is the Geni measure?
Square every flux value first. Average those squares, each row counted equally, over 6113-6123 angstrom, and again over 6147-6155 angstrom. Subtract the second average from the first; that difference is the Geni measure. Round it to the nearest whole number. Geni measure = -20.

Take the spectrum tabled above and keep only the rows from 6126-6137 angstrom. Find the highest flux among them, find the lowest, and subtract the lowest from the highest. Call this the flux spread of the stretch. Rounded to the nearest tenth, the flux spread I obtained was 4.5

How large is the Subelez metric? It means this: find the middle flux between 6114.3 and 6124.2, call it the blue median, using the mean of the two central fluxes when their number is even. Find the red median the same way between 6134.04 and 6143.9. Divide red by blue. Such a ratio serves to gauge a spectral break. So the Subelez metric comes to 1.09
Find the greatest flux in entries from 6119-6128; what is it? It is 25.58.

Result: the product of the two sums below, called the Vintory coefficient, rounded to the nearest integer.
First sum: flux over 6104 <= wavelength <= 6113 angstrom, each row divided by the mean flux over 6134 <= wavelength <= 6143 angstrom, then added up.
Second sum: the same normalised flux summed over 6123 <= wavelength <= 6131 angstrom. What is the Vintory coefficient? 30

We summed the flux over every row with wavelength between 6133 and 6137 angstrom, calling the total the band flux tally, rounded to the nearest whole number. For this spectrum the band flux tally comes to 80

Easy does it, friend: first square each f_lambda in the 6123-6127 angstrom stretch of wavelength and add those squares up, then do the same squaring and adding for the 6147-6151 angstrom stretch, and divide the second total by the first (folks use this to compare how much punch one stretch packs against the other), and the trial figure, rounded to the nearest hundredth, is 0.97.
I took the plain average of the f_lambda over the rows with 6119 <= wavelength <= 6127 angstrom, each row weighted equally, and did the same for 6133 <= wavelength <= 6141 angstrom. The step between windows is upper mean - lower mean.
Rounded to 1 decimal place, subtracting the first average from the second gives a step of 2.0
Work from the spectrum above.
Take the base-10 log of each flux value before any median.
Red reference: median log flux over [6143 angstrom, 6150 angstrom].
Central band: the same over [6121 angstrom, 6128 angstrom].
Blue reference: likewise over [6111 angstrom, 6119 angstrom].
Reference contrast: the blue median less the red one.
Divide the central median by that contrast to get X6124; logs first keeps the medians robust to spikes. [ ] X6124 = -63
